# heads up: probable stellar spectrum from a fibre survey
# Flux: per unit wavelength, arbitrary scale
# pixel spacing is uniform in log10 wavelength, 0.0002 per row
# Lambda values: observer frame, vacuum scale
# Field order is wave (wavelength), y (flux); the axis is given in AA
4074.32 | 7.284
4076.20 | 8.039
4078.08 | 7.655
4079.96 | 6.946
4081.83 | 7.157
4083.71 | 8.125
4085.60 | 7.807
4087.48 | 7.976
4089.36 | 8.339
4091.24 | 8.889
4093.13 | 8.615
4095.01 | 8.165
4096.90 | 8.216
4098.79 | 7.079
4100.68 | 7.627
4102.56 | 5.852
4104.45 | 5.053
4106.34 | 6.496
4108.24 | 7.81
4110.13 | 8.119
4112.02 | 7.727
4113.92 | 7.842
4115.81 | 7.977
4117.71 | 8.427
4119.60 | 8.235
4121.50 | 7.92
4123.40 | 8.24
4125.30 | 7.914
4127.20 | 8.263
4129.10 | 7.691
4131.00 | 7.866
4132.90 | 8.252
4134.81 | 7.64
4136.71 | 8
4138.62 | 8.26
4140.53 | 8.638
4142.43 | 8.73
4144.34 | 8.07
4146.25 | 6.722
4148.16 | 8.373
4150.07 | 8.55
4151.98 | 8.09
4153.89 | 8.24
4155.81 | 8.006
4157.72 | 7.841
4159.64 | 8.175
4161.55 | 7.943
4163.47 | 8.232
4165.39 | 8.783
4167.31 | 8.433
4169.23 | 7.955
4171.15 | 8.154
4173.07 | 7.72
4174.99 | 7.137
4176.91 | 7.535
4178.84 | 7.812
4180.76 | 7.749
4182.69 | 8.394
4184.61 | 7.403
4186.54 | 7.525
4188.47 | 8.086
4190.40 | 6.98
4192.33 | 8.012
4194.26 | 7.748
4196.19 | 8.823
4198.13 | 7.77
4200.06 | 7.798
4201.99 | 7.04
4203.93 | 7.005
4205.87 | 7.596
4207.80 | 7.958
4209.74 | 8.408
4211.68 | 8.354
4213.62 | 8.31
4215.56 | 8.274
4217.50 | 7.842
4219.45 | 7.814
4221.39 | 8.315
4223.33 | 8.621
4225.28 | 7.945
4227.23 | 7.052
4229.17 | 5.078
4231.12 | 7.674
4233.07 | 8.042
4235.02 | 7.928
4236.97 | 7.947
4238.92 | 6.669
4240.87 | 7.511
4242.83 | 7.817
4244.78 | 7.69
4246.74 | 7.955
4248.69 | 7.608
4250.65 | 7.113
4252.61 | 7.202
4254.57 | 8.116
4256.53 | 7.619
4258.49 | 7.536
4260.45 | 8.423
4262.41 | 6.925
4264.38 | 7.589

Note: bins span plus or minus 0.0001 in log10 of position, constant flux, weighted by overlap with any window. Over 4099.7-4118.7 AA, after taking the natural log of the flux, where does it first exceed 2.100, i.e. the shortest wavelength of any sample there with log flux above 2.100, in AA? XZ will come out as 4117.71 AA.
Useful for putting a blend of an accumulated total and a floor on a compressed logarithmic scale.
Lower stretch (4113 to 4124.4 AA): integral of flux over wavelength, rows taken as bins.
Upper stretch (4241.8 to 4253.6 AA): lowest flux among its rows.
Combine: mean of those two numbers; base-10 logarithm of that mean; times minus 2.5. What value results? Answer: -4.24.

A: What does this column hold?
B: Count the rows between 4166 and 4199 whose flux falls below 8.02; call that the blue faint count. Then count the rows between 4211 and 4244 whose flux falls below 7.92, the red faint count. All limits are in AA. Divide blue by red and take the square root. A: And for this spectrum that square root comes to 1.22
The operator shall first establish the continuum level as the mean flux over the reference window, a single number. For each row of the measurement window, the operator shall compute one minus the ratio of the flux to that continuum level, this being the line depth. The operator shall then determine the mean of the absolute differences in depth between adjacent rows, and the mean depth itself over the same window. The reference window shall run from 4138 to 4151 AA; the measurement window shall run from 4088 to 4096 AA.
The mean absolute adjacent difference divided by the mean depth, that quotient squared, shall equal 2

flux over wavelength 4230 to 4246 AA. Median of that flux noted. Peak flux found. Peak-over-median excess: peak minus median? 0.29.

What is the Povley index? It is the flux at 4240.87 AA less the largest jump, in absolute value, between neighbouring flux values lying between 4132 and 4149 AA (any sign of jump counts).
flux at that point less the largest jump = 5.9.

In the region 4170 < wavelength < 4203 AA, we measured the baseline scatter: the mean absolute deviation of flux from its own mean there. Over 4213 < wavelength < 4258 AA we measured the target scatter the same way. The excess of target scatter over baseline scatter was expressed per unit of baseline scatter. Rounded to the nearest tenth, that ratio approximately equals 0.4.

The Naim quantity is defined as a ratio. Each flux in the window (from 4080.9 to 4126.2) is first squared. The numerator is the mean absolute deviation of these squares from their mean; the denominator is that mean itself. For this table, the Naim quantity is 0.14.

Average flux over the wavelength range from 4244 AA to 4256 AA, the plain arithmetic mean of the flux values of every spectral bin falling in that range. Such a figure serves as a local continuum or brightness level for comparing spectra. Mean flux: 7.61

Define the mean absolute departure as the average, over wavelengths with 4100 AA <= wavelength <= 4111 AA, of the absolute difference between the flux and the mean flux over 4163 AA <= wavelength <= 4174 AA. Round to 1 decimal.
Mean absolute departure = 1.4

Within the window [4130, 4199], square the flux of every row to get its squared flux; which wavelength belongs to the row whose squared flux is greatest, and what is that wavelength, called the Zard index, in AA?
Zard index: 4196.19 AA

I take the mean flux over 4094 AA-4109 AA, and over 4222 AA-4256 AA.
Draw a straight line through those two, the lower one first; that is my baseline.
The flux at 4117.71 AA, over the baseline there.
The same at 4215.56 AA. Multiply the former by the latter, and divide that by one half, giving 2.64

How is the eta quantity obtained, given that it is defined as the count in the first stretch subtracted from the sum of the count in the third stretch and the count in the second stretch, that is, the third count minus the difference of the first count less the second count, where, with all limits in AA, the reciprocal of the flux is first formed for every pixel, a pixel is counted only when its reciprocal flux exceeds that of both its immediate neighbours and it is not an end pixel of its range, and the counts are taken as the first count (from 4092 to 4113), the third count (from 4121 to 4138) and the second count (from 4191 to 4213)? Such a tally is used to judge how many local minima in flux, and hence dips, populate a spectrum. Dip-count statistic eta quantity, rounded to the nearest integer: 3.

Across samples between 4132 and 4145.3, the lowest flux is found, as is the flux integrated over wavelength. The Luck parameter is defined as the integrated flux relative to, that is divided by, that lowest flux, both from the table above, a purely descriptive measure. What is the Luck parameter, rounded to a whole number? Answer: 14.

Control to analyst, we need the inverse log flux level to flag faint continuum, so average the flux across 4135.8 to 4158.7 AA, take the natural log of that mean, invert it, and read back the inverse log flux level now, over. 0.477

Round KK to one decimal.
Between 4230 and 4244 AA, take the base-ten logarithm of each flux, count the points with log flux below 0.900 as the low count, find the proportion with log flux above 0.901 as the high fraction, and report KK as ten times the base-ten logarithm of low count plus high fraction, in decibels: 7.1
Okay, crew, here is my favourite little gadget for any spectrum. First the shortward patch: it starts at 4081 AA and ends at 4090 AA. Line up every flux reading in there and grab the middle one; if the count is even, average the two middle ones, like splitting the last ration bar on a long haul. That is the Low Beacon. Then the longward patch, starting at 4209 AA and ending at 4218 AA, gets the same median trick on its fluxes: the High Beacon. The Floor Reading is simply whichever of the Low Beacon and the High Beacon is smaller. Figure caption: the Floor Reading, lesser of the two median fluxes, 8.0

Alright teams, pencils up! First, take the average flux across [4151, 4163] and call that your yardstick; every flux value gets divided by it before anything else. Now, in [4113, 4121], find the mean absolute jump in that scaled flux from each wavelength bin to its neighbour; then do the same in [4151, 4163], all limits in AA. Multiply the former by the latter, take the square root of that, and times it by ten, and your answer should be 0.30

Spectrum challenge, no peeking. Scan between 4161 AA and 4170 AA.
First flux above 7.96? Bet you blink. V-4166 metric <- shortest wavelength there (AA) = 4163.47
